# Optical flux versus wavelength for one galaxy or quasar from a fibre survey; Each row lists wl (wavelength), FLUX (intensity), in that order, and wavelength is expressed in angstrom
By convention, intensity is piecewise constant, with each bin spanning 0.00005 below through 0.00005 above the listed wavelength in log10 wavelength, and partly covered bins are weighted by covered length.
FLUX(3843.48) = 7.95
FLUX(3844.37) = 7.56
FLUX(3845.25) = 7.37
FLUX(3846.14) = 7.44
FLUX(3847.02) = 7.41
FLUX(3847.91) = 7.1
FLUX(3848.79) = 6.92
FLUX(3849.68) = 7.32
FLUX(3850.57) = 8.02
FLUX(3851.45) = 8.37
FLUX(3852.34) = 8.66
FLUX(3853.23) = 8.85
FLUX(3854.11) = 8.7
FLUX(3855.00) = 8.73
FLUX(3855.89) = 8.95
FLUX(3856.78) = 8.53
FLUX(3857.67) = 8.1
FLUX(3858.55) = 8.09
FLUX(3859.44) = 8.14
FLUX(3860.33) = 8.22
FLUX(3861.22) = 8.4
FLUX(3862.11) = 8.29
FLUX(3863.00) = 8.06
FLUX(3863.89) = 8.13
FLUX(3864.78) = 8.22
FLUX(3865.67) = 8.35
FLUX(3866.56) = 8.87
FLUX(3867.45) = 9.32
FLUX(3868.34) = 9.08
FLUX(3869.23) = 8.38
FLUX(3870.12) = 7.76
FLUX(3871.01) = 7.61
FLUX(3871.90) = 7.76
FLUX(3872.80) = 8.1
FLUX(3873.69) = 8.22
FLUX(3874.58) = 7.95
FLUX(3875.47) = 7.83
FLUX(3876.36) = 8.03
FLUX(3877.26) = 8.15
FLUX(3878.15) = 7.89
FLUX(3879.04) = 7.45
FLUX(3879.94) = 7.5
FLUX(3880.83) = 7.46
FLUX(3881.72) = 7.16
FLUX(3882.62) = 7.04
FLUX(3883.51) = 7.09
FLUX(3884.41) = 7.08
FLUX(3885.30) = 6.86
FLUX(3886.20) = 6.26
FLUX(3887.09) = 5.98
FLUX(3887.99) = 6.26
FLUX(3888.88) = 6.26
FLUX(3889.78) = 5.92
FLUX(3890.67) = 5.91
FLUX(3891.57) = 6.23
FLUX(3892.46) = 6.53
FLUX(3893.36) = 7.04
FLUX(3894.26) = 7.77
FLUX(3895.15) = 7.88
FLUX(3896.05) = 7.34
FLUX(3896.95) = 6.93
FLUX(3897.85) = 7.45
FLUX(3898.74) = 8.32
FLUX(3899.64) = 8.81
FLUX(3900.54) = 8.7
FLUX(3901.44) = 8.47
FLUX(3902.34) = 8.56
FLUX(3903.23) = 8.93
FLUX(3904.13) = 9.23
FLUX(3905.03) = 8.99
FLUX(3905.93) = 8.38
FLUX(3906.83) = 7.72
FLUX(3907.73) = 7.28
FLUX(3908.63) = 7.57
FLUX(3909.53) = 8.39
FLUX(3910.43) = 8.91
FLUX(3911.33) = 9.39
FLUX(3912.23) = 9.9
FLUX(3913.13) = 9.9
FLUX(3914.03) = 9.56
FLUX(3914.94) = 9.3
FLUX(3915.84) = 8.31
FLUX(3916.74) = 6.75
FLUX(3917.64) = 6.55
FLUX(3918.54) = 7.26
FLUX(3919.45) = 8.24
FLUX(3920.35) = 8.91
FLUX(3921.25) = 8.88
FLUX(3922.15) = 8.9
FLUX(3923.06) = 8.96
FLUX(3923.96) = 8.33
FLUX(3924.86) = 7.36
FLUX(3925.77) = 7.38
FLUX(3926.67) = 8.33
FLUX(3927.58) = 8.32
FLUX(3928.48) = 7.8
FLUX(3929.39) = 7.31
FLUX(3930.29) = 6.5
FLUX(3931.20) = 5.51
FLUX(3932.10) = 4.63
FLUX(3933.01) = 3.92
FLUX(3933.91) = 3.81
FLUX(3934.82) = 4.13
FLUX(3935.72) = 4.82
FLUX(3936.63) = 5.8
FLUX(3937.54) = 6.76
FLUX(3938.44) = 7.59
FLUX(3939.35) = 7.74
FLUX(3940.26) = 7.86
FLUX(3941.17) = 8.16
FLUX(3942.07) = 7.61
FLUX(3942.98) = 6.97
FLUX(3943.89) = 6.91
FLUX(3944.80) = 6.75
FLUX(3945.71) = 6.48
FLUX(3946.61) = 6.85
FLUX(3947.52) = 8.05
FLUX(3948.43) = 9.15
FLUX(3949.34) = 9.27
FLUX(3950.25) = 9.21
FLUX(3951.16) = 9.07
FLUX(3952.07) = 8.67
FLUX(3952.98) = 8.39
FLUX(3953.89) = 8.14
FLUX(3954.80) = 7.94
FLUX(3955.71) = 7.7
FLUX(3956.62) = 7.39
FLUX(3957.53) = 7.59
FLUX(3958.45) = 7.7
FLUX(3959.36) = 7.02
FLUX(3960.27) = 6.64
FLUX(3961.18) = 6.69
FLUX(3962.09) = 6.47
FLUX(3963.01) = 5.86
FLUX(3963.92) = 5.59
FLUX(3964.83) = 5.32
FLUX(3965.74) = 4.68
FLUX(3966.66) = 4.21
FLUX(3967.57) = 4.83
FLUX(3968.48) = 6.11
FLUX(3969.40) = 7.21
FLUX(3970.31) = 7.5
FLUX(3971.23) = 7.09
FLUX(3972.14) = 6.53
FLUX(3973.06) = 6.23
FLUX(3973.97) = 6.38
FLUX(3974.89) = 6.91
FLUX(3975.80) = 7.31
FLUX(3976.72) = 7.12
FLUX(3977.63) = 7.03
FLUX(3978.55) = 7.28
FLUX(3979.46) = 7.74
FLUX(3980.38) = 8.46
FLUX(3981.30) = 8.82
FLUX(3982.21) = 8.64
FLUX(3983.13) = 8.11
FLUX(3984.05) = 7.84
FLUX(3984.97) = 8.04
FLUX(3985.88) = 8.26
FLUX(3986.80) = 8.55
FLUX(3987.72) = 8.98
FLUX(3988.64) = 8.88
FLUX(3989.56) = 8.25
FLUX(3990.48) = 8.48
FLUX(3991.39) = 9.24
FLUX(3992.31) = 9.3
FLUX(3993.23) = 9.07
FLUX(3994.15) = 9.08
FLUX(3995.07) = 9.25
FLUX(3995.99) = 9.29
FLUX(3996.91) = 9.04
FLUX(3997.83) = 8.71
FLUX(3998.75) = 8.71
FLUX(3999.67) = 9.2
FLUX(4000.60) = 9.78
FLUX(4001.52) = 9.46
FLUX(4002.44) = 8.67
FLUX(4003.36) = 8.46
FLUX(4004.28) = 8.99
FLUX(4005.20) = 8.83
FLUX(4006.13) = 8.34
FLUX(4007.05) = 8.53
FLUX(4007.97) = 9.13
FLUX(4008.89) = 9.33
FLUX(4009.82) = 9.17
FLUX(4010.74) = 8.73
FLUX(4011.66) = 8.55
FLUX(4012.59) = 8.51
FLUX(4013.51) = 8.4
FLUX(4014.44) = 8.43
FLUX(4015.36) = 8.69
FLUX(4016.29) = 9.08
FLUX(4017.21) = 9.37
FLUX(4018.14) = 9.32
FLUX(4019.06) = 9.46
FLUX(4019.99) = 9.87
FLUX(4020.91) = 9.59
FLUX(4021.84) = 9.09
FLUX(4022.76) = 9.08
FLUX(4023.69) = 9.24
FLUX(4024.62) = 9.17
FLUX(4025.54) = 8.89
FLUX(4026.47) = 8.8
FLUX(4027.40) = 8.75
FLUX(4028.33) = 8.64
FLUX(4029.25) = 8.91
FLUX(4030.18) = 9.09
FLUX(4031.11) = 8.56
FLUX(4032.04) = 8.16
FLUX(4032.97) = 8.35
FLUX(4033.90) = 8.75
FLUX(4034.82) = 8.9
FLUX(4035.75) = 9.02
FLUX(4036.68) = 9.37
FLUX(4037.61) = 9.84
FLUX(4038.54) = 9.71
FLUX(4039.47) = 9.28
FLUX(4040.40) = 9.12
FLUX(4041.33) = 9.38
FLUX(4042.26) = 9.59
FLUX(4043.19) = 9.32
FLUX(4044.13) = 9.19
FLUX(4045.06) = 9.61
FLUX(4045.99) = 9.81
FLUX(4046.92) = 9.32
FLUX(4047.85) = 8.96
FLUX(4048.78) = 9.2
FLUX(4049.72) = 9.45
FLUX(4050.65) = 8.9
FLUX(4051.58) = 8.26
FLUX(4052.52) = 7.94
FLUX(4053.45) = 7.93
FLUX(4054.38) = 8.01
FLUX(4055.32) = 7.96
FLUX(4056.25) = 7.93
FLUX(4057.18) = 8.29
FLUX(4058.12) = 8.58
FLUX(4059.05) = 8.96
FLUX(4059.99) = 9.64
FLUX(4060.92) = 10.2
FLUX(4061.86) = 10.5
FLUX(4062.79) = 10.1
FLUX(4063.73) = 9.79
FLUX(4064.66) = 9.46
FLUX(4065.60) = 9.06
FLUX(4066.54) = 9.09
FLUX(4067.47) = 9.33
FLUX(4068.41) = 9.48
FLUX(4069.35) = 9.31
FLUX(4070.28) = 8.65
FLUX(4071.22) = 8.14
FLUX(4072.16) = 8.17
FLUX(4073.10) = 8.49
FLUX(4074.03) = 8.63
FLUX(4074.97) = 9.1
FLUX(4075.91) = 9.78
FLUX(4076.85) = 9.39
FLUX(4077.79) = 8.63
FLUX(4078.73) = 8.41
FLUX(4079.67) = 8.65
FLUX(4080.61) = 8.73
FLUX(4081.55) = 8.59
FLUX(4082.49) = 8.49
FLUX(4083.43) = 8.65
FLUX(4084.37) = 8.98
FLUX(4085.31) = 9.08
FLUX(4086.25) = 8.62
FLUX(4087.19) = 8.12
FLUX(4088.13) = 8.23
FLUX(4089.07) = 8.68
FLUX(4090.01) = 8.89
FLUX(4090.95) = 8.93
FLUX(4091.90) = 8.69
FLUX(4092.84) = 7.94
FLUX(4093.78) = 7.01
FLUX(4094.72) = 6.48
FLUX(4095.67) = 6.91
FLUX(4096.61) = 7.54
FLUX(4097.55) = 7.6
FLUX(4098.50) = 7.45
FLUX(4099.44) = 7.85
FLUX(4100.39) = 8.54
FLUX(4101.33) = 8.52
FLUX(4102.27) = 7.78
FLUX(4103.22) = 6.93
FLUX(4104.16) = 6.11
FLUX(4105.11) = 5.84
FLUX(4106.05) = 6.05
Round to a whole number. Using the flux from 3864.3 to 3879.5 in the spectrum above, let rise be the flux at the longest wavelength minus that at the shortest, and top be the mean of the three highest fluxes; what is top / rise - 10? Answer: -22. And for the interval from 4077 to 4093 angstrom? -23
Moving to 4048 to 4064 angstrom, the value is 7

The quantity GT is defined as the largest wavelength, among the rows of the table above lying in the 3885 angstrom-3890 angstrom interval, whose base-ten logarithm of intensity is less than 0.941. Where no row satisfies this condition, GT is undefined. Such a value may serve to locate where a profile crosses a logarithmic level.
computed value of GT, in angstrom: 3889.78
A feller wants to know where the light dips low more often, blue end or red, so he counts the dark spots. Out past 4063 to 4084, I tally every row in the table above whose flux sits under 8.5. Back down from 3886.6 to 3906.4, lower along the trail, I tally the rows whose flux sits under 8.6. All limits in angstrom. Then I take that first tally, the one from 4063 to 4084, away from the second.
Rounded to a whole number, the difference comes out 12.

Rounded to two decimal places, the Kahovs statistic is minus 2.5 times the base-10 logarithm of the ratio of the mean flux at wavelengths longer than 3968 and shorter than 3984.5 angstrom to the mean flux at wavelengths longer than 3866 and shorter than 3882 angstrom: 0.10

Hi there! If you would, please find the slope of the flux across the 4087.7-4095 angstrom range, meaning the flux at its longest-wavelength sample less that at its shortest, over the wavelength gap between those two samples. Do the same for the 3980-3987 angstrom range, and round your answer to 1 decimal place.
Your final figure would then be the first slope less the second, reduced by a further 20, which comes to -20.3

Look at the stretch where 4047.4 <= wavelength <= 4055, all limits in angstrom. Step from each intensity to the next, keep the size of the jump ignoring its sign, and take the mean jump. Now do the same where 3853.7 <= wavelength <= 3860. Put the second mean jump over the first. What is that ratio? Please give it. 0.65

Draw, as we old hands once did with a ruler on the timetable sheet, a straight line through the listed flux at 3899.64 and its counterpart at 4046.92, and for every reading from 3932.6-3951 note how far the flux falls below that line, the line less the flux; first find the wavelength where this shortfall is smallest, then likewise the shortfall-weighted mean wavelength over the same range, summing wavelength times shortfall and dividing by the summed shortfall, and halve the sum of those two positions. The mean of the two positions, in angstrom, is 3943.8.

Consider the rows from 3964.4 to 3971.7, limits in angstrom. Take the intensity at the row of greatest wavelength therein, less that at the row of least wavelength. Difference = 1.8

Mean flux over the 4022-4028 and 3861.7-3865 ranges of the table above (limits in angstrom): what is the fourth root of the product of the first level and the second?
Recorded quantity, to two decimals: 2.93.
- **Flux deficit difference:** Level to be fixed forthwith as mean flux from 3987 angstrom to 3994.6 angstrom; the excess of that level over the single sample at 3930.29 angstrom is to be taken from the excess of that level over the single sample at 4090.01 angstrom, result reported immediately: -2.4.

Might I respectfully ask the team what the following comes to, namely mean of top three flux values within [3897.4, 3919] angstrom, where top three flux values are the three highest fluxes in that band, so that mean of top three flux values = 9.8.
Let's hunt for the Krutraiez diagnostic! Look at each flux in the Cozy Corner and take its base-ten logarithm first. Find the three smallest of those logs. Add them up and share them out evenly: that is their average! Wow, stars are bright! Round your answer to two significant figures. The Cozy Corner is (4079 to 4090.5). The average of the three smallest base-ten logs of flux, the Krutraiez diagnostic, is 0.92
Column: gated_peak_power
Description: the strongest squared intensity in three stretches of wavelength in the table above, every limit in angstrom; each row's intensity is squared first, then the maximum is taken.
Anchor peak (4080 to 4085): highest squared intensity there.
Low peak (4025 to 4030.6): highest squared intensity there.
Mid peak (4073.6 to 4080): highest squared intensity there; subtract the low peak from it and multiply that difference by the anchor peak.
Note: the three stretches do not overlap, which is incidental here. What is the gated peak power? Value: 1050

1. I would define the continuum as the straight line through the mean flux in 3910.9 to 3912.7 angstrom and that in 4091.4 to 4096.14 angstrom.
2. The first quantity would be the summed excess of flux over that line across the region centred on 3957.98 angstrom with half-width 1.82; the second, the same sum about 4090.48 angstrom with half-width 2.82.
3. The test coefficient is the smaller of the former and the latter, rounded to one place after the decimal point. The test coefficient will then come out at -6.6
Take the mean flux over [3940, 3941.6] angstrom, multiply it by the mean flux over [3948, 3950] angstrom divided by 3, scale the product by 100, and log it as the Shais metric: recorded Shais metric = 2459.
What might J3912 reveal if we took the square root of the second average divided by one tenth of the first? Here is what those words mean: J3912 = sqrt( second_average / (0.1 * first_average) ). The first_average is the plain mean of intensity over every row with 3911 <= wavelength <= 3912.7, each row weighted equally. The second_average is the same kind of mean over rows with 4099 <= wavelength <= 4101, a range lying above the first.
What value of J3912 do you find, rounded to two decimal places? 2.91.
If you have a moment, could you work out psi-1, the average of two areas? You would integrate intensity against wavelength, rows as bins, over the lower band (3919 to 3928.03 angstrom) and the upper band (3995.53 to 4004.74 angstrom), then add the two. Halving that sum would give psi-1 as 79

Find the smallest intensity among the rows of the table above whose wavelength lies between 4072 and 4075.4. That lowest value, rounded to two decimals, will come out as 8.17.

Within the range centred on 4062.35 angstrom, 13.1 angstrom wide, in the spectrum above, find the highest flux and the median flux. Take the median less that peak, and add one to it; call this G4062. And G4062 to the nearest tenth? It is -0.1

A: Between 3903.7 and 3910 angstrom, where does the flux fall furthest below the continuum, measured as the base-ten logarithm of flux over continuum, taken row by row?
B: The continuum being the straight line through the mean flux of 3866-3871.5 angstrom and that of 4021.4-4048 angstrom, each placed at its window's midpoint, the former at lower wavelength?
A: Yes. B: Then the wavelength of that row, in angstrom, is 3907.73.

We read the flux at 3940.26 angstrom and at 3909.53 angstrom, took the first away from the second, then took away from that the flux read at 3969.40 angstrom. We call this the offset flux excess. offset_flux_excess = -6.7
